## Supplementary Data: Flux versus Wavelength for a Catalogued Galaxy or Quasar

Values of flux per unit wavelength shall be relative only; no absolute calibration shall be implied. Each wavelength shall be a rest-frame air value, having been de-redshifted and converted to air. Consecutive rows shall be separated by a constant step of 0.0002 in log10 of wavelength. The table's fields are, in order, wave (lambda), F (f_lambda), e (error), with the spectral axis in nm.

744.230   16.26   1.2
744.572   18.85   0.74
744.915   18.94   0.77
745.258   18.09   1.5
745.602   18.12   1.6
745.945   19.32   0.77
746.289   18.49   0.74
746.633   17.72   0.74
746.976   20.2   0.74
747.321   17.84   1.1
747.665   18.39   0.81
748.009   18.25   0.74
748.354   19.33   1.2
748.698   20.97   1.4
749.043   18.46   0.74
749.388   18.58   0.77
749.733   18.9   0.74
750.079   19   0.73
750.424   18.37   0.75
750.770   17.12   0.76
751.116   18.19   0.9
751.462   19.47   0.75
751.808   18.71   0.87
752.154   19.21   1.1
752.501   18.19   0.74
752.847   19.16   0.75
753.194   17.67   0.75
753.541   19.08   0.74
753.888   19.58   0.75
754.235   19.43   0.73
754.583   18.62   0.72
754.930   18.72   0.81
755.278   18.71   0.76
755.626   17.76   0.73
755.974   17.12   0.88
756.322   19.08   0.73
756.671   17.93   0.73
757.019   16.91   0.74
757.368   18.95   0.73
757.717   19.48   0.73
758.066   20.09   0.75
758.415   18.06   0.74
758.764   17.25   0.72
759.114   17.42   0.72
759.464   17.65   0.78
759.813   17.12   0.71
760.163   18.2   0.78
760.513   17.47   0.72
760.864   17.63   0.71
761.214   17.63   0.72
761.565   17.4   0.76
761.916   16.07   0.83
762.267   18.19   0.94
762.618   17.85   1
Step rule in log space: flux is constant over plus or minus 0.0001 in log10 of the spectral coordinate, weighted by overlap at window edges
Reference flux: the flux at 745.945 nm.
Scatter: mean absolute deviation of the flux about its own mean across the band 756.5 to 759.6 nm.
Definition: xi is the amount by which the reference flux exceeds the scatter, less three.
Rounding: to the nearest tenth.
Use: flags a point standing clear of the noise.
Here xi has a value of 15.4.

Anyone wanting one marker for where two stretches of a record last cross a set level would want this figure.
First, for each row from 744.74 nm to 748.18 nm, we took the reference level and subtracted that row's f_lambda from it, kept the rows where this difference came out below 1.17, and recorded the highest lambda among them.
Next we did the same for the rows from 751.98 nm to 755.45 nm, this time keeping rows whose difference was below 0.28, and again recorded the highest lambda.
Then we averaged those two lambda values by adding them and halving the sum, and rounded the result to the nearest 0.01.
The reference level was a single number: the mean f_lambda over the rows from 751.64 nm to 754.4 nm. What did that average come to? 751.64 nm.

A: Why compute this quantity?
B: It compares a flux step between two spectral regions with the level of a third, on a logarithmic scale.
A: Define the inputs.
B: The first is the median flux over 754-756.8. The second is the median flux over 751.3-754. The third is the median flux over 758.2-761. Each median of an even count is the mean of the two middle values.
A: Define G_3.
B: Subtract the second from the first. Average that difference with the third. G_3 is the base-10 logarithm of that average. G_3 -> 0.932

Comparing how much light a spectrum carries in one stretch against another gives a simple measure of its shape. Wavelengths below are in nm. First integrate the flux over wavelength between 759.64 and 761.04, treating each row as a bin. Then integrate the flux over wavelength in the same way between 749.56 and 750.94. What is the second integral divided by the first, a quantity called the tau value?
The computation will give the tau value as 1.03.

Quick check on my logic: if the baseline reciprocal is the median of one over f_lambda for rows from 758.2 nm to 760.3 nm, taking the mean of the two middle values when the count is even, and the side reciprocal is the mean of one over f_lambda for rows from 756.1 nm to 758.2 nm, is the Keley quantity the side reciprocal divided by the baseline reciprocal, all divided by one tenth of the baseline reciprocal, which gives 165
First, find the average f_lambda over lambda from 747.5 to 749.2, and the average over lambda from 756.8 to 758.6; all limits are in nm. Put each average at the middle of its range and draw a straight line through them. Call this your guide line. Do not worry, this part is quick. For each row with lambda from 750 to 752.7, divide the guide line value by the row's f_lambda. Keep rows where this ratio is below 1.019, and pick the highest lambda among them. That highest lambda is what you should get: 752.154 nm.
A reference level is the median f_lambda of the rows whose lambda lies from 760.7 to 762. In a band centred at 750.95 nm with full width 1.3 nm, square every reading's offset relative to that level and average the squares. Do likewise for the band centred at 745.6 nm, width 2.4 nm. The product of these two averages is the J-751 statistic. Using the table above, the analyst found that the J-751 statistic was 1.6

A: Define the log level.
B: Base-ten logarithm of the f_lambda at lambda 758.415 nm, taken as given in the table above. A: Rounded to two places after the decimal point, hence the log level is 1.26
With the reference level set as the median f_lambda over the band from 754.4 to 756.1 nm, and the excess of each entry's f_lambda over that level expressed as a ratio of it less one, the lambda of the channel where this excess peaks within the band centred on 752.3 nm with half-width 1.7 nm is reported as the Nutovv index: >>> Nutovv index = 753.888 nm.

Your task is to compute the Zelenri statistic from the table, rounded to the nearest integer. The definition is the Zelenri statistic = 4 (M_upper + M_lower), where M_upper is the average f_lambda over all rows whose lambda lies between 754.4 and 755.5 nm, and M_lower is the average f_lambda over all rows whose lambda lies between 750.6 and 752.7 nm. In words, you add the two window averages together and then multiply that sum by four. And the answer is 149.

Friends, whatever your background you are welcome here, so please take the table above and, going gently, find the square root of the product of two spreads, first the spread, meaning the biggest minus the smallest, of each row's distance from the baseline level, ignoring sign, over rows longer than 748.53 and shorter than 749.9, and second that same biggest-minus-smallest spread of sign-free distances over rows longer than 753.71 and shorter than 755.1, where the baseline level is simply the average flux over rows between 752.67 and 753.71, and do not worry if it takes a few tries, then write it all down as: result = 1.45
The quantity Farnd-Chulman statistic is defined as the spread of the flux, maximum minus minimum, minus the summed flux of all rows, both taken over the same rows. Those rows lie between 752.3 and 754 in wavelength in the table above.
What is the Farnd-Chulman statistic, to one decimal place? -91.8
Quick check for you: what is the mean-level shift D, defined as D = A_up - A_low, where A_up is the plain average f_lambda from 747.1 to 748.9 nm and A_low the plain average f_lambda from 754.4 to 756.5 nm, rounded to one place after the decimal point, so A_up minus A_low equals 0.6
